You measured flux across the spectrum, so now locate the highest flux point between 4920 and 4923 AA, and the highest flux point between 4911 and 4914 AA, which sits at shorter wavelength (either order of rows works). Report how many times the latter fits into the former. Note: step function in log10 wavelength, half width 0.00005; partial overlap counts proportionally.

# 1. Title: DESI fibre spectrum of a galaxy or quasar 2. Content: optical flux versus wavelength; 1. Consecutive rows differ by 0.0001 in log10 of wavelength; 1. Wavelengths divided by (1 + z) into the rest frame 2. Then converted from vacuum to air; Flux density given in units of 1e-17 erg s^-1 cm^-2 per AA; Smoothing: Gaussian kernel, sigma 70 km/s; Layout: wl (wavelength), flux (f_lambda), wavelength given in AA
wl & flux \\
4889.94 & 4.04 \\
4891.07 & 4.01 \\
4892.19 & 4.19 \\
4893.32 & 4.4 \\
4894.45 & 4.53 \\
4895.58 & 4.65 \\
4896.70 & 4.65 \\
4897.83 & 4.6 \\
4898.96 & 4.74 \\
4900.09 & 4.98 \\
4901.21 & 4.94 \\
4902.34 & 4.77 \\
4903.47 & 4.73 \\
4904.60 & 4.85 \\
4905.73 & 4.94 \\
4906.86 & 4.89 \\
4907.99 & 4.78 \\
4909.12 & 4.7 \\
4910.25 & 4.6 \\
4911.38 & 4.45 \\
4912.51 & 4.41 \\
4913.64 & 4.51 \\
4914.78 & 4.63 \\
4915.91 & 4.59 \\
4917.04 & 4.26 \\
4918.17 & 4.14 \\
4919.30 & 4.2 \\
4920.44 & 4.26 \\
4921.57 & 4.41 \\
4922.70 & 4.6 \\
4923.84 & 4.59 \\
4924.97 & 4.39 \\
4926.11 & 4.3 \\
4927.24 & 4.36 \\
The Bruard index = 1.02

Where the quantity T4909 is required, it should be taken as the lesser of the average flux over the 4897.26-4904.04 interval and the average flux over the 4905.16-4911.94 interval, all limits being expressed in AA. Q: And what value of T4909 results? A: 4.73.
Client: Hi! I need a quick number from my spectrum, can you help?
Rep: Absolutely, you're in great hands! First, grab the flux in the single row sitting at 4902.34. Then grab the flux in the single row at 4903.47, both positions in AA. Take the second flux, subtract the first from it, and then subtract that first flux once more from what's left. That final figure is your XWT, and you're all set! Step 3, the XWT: -4.8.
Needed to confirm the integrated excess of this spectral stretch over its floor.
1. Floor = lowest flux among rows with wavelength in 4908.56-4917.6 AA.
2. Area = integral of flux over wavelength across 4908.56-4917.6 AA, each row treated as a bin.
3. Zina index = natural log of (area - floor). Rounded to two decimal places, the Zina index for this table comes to 3.60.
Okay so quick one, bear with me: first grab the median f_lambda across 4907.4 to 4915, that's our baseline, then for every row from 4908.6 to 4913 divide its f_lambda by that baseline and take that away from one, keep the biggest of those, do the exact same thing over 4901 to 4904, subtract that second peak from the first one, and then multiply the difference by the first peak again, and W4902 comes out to 0.0029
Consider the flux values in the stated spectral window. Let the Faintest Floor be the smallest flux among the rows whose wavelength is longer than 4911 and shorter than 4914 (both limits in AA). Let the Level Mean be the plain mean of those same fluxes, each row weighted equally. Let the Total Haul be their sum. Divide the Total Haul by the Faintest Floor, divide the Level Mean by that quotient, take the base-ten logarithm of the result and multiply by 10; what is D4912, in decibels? 1.7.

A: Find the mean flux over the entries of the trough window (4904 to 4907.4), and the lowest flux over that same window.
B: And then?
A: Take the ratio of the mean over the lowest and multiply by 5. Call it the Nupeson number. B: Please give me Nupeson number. 5.04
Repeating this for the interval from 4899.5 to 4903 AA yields 5.13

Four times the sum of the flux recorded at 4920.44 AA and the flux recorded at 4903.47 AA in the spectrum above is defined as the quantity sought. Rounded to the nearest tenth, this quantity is 36.0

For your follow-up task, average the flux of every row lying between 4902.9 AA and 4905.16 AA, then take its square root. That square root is 2.19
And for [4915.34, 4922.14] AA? 2.08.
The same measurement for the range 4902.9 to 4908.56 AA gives 2.20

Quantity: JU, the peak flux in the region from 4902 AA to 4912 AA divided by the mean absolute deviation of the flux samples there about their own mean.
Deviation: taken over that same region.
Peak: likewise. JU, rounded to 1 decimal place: 44.3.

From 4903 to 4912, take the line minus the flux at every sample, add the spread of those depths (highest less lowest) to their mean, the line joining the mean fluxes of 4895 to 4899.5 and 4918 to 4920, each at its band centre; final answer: 0.05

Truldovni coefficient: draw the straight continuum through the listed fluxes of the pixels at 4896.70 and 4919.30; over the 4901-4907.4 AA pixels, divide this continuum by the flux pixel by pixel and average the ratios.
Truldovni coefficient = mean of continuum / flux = 0.928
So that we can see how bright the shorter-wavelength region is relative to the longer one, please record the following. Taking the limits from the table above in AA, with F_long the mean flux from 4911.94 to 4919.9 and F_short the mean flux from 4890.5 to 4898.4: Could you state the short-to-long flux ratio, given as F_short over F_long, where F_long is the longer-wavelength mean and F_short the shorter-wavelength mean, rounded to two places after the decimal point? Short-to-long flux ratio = 1.01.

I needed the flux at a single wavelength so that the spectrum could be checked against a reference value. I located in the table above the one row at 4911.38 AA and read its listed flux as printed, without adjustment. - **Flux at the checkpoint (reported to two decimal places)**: 4.45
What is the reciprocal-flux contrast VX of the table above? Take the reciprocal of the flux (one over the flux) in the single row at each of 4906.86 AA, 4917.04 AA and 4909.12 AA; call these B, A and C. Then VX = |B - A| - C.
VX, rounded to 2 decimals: -0.18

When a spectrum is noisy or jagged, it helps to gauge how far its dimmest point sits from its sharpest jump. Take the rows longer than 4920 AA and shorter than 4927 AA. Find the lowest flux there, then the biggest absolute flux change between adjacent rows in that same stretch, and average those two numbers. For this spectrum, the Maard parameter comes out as 2.23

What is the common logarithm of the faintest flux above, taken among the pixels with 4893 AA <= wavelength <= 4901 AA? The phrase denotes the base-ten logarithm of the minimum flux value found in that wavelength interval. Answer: 0.643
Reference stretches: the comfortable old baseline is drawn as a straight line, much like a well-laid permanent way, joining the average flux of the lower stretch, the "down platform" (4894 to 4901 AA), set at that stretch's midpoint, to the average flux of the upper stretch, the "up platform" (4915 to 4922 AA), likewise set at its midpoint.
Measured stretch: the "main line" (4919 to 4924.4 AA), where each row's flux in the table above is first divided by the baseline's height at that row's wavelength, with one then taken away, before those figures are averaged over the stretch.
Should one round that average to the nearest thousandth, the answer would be 0.036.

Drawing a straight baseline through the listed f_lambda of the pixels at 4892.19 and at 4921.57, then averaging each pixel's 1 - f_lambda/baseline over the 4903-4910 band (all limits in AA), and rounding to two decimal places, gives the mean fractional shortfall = -0.12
